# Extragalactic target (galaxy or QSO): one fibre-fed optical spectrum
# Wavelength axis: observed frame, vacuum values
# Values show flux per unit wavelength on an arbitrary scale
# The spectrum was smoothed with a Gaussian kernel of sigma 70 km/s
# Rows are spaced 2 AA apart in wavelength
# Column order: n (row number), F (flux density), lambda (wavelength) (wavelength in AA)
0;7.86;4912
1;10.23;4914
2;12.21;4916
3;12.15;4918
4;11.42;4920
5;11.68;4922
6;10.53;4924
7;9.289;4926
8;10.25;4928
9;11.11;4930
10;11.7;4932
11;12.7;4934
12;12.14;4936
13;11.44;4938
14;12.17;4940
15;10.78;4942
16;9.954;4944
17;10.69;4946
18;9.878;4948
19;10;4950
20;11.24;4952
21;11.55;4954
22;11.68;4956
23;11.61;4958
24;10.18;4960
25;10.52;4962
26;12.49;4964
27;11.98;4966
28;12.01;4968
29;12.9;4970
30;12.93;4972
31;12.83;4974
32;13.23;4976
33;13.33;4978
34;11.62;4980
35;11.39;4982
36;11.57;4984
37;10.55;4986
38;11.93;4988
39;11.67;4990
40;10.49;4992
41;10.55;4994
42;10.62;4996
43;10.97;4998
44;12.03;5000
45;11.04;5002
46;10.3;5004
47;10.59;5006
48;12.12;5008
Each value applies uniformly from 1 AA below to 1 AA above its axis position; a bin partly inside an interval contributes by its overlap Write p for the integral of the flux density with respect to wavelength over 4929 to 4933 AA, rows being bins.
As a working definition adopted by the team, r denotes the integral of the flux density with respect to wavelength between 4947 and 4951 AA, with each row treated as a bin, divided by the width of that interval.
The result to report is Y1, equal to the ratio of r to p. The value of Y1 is 0.218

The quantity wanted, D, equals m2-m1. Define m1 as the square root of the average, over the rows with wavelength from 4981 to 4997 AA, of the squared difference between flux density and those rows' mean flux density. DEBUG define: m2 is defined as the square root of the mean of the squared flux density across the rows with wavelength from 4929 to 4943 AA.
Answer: 11.2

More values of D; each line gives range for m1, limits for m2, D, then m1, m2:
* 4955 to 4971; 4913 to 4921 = 10.7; 0.9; 11.5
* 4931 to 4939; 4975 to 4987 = 11.5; 0.5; 12.0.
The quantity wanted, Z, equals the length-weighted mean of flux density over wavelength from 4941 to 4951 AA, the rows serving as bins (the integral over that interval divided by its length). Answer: 10.3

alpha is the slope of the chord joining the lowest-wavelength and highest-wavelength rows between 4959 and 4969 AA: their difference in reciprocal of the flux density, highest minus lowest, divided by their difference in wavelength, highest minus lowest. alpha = -0.0019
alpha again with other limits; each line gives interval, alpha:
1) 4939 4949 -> 0.0024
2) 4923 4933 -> -0.0012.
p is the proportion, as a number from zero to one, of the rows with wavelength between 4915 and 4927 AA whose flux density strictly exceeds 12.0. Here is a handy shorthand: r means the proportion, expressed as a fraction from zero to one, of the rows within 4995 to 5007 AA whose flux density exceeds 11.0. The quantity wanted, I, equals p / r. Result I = 1.00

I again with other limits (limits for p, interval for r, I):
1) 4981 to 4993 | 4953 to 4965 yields 0.00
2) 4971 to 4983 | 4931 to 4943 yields 0.80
